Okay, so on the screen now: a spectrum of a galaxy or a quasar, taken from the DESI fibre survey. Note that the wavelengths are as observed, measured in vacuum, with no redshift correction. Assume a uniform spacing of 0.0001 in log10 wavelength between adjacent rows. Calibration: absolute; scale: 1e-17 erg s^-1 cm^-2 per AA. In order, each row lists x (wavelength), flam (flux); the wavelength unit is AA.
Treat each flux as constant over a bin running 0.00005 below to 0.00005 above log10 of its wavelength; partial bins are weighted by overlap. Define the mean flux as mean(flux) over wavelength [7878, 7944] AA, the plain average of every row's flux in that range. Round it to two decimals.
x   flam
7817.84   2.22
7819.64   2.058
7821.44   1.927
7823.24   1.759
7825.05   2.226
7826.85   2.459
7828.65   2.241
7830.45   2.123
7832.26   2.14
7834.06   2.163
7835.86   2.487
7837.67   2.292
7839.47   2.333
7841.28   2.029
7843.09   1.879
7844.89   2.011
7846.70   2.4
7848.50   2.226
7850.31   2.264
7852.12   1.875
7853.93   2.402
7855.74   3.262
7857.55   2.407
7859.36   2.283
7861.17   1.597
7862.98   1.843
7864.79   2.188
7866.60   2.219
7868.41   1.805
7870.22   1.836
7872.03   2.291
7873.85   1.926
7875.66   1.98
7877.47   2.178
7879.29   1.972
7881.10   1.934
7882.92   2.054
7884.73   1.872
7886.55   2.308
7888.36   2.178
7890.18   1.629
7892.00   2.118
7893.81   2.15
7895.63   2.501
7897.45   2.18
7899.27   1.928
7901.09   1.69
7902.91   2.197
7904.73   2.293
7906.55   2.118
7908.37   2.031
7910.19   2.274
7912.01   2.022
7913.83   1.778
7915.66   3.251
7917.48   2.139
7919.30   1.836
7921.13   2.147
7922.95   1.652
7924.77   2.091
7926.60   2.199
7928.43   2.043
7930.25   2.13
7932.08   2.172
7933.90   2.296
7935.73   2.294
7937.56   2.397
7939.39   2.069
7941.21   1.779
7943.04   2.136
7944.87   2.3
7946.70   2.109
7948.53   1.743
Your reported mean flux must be 2.11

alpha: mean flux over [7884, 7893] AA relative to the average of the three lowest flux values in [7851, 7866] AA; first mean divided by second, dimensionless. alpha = 1.14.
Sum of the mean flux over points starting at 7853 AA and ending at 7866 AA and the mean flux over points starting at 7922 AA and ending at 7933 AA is 4.33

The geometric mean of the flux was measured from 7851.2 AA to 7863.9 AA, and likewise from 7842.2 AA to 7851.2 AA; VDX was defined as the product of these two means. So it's 4.7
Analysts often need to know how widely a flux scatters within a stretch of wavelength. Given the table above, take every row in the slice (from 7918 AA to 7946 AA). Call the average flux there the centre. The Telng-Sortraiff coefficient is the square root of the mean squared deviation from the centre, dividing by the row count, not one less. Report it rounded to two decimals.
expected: 0.20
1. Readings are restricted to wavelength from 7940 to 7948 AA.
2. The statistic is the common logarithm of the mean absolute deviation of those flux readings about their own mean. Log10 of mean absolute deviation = -0.82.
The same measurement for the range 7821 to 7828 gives -0.60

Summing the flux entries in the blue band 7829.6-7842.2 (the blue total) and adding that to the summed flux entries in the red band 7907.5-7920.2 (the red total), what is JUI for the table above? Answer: 30.9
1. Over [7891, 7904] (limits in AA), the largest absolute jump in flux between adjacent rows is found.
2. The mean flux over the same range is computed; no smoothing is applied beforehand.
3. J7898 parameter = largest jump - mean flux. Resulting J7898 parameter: -1.60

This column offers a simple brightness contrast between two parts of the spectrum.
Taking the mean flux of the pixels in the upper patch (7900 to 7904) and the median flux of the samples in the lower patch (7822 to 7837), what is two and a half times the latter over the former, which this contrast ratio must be 2.8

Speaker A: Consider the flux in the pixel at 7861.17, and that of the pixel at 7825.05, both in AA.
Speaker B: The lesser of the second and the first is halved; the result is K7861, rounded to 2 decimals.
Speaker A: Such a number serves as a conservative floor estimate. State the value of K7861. 0.80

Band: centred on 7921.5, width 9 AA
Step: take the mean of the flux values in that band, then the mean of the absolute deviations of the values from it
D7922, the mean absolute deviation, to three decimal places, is 0.183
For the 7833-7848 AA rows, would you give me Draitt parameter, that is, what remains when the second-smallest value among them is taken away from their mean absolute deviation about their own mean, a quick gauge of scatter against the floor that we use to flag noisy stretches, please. -1.83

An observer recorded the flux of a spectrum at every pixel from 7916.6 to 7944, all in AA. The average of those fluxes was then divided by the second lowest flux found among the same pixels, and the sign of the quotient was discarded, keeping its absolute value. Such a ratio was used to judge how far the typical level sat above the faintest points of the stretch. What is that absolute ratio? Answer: 1.18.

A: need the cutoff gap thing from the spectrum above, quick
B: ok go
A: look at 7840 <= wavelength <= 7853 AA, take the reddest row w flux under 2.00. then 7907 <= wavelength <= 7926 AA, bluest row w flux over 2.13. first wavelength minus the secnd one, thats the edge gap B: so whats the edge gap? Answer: -58.1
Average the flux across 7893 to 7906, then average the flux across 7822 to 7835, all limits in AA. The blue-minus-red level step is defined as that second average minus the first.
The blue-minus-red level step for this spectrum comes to 0.02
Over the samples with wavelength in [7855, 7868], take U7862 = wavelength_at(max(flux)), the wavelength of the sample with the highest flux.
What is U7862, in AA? 7855.74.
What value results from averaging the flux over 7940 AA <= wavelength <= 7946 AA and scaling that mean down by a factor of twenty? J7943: 0.104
